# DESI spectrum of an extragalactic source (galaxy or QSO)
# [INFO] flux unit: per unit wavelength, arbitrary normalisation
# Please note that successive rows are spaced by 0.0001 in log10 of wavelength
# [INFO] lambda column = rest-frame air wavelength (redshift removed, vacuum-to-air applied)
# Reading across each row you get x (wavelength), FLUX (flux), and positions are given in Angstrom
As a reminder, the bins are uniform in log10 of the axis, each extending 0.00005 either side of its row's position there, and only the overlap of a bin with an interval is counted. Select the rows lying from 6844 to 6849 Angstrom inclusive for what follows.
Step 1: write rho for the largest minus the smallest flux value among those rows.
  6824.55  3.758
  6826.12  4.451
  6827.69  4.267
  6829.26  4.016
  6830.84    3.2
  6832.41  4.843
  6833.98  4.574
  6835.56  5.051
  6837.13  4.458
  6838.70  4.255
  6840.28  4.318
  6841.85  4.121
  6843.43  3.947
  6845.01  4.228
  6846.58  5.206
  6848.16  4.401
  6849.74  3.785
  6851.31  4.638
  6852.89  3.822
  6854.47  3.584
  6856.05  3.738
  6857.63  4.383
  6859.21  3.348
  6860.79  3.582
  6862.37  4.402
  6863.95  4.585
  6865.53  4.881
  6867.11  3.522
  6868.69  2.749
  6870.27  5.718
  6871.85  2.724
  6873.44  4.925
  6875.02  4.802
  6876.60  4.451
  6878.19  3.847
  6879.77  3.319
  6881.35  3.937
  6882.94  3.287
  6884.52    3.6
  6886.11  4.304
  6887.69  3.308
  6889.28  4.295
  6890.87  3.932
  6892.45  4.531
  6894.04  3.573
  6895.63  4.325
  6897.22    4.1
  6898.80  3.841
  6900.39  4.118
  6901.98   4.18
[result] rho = 1.0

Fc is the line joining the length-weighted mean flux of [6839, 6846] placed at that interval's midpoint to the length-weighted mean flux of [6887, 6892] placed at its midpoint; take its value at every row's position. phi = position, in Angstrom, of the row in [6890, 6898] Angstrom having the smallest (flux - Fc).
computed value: 6894.04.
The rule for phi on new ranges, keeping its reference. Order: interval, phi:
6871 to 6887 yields 6871.85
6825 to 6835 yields 6830.84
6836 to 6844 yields 6843.43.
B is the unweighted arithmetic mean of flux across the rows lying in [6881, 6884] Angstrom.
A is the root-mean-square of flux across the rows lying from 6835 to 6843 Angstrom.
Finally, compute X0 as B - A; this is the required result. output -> -0.8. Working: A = 4.5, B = 3.6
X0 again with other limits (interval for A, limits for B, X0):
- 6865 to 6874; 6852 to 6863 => -0.4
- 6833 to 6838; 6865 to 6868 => -0.5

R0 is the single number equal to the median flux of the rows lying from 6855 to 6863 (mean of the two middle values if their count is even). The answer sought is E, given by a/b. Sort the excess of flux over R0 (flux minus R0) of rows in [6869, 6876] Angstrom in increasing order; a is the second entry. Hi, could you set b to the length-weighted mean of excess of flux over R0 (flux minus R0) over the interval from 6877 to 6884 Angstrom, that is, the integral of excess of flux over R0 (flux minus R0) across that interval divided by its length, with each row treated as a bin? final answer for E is -11.5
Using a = 1.1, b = -0.09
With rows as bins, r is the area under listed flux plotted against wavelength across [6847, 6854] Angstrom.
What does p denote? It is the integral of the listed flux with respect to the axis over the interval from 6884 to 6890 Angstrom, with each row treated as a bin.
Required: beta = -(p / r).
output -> -0.79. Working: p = 23.3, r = 29.3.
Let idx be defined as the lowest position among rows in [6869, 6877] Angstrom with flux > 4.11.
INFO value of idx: 6870.27 Angstrom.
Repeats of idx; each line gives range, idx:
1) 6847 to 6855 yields 6848.16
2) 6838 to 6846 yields 6838.70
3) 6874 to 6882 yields 6875.02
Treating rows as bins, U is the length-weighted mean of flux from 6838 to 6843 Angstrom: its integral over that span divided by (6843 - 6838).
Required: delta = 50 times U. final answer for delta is 210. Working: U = 4.2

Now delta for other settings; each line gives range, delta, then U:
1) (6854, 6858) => 194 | 3.9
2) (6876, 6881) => 193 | 3.9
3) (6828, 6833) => 200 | 4.0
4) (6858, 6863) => 190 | 3.8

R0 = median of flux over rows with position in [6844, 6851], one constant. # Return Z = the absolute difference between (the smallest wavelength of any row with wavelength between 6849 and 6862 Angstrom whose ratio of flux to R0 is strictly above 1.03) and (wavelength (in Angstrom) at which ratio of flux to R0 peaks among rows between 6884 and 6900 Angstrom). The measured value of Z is 41.1 Angstrom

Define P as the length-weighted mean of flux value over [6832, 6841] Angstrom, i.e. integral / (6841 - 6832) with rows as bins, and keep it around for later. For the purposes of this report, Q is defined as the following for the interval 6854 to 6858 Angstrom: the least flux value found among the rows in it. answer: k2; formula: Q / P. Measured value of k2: 0.78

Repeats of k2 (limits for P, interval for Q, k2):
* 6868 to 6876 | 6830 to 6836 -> 0.76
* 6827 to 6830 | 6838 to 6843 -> 0.99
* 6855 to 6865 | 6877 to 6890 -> 0.82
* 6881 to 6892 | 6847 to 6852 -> 0.99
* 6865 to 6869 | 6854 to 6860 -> 0.89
